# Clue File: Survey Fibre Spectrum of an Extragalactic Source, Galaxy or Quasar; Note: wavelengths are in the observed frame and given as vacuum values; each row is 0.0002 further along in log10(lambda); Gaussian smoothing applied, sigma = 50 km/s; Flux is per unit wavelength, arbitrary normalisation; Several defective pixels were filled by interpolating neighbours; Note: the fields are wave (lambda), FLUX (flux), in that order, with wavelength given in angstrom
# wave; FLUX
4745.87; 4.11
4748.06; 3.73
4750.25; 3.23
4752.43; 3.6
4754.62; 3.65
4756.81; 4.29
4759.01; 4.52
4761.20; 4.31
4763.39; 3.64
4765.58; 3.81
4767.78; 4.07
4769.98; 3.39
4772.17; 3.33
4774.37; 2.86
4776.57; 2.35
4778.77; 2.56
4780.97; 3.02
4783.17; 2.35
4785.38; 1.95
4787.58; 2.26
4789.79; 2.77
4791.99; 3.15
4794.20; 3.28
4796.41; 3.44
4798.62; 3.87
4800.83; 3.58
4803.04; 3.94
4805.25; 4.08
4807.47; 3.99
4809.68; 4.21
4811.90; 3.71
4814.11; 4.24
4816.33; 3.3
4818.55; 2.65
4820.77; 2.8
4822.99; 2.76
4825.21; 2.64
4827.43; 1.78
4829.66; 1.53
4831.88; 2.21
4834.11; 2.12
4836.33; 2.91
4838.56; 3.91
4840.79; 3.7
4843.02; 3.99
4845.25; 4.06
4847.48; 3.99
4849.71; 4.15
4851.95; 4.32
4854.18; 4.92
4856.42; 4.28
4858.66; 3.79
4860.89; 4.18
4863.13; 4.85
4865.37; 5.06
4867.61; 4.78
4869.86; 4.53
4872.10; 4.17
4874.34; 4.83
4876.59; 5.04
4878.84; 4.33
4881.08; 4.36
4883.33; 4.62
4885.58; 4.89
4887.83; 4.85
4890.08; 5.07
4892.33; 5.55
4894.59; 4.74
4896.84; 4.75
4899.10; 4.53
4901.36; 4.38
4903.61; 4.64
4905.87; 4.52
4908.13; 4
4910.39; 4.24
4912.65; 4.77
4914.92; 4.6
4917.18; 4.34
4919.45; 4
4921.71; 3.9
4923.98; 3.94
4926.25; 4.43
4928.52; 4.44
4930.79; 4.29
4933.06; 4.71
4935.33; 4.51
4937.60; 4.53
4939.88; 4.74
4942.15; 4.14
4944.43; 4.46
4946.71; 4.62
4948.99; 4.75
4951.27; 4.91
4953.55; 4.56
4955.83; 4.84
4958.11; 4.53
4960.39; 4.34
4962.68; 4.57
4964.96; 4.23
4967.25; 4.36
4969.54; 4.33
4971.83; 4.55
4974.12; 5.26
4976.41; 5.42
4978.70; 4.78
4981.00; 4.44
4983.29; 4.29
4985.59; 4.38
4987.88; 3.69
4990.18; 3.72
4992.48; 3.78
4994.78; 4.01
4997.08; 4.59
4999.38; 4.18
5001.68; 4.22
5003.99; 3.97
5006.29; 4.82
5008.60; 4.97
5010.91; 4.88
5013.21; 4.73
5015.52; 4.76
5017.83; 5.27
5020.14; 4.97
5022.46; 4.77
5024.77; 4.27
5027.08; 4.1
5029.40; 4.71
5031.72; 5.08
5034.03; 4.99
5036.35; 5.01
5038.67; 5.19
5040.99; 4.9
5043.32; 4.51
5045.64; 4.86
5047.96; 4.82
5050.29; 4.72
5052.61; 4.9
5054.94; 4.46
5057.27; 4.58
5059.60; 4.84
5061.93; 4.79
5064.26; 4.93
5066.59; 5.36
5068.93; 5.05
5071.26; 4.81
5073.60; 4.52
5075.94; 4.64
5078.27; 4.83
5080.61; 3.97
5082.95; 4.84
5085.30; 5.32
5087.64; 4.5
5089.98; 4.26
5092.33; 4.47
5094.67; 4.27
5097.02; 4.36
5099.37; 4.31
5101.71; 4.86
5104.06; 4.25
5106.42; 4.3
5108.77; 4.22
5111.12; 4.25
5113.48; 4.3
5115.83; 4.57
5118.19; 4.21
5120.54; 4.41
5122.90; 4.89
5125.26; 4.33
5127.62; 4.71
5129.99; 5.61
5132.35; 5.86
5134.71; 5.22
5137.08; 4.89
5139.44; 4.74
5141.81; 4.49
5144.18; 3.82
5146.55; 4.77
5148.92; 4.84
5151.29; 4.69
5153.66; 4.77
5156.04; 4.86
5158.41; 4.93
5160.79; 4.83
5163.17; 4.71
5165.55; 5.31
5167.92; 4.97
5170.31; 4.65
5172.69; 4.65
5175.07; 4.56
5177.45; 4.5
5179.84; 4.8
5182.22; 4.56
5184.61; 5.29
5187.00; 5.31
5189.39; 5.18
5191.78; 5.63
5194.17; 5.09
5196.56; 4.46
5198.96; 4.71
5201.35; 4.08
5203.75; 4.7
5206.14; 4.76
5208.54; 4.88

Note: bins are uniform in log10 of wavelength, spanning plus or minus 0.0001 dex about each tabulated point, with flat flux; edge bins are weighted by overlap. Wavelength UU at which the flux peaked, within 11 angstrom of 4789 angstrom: 4798.62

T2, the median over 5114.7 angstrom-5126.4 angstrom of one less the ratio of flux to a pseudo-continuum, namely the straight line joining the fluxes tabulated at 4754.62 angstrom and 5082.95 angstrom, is 0.11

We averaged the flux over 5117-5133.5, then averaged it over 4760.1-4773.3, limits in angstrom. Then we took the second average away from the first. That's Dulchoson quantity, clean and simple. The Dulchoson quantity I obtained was 1.1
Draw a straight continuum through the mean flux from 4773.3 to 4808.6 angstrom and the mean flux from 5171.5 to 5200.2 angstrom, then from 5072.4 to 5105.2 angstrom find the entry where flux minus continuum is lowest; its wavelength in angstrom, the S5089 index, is 5080.61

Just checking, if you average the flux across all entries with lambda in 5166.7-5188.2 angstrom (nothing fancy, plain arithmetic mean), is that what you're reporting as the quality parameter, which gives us 4.81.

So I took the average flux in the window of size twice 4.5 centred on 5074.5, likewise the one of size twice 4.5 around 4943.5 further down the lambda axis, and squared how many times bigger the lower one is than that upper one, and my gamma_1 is 0.91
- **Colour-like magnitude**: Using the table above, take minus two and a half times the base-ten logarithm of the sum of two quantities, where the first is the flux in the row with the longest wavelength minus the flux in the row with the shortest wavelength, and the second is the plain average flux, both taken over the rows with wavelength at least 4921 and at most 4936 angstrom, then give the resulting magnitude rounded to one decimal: -1.7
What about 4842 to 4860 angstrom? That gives -1.5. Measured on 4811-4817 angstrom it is -1.3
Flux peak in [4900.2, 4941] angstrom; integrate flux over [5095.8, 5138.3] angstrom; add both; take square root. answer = 14.2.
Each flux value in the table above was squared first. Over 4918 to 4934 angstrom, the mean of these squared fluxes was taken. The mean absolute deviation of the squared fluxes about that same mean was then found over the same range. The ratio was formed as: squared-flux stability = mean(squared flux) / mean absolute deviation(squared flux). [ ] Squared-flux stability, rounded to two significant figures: 8.4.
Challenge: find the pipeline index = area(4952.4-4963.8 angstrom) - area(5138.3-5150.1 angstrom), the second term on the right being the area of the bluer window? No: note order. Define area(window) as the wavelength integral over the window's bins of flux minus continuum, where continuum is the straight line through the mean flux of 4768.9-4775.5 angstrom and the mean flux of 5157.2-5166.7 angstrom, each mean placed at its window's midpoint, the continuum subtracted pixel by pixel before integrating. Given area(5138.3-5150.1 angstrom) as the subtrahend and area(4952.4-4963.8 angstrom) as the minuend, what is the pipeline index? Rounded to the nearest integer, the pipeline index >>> 10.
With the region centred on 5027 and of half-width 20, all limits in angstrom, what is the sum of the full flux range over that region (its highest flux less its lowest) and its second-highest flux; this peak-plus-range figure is 6.4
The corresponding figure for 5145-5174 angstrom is 5.6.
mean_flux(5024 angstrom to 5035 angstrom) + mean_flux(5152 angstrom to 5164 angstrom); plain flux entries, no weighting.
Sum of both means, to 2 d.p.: 9.45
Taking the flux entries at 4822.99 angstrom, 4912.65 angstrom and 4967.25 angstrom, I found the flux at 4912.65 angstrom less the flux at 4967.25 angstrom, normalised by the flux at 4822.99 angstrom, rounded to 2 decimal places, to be 0.15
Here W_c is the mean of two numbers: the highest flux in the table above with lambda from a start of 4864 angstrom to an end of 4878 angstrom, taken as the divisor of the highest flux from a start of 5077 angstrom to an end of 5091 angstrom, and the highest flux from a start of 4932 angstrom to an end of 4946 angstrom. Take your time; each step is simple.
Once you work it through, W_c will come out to 2.9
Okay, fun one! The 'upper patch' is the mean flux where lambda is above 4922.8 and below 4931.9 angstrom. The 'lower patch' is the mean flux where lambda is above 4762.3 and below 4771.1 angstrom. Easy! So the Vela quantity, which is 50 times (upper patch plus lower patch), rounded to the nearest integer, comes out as 400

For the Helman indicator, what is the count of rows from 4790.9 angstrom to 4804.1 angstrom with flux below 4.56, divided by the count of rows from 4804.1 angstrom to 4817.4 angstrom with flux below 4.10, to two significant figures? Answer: 1.5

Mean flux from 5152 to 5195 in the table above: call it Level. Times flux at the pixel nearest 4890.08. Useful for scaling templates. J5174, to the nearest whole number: 25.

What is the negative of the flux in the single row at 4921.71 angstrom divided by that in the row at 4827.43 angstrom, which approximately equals -2.19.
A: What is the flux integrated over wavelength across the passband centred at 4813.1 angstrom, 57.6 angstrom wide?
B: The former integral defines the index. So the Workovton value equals 179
